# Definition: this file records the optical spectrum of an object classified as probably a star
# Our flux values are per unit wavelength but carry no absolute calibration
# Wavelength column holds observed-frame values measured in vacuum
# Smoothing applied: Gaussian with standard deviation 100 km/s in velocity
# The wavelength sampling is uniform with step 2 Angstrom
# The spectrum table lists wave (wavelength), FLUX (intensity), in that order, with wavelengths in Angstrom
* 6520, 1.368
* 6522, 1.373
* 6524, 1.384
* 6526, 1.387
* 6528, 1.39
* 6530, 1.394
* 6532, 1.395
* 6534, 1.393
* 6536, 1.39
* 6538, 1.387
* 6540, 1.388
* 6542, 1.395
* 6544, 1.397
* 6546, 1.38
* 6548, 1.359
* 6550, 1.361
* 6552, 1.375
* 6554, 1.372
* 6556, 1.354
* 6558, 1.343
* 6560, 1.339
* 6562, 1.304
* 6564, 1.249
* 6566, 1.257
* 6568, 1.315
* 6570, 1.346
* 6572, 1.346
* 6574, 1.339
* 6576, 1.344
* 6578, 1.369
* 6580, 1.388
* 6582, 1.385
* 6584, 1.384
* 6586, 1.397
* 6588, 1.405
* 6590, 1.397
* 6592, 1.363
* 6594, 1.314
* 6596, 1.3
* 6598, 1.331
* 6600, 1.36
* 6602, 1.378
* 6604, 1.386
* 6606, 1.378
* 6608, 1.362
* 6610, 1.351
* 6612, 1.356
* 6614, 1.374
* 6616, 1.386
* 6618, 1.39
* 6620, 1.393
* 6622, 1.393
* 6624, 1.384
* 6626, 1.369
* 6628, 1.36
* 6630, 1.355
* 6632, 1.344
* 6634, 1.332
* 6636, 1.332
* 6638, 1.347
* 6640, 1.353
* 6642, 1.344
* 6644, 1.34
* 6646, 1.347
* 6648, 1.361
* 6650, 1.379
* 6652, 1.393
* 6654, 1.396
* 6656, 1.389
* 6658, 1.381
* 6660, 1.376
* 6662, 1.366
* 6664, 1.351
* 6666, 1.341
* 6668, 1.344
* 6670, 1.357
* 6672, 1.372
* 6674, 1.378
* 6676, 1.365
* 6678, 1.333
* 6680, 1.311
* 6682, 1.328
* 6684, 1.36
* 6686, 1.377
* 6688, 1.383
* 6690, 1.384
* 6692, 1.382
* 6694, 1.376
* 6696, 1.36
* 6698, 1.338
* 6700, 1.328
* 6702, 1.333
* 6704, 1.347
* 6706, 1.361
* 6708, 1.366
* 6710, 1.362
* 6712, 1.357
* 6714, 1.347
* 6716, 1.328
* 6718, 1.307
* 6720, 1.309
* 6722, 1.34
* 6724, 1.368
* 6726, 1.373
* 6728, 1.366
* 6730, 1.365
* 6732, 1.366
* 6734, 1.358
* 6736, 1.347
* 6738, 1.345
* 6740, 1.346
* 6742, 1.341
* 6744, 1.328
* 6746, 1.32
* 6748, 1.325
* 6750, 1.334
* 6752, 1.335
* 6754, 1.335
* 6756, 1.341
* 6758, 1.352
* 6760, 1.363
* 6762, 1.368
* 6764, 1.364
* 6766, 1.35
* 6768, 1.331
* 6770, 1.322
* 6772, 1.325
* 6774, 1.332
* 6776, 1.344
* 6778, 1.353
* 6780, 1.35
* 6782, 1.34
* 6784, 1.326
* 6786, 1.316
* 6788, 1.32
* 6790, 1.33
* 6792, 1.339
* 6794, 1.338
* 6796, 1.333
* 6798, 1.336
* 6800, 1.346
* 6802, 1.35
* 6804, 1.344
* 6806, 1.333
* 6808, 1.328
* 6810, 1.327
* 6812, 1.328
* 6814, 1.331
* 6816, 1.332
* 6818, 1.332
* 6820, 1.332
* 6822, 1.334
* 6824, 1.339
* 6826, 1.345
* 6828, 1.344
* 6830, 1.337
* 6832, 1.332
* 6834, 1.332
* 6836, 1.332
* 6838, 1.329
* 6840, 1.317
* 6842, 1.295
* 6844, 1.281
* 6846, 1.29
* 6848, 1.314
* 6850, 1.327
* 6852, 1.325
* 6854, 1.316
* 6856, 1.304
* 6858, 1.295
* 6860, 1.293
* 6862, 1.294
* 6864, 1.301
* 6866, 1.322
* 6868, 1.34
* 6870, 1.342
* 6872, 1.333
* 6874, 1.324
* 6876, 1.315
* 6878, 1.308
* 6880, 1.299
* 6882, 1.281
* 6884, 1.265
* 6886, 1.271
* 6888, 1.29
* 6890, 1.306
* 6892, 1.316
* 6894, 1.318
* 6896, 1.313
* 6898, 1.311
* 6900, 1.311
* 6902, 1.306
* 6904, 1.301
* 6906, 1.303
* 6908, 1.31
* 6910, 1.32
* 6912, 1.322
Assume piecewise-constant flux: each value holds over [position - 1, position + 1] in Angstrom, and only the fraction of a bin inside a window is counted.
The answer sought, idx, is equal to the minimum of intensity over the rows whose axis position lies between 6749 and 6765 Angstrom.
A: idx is 1.334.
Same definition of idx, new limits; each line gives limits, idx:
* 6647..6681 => 1.311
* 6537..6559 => 1.343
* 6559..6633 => 1.249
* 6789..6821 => 1.327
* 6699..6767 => 1.307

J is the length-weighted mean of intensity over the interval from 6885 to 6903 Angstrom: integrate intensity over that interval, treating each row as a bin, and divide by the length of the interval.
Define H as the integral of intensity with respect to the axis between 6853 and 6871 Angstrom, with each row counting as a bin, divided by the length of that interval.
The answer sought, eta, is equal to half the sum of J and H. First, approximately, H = 1.31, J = 1.30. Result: 1.31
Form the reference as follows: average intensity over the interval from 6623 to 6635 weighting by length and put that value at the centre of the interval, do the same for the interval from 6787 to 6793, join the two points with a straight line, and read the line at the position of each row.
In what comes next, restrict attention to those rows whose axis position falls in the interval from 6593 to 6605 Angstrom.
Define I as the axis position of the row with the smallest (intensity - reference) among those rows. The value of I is 6596 Angstrom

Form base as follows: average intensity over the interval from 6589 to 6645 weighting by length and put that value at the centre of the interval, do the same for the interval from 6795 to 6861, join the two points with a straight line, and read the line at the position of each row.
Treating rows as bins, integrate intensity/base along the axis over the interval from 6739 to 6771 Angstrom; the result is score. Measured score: 32.1 Angstrom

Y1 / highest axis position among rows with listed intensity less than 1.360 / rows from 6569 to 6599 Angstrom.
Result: 6598 Angstrom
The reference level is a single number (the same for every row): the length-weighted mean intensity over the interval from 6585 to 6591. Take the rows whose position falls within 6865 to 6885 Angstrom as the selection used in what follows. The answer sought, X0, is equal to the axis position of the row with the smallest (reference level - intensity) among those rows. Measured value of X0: 6870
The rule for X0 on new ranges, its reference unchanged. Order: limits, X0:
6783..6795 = 6792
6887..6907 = 6894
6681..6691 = 6690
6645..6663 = 6654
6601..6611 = 6604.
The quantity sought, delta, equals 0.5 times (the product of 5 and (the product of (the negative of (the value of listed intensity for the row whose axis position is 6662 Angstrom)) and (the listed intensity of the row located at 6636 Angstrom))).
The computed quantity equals -4.55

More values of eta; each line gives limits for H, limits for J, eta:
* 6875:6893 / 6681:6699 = 1.33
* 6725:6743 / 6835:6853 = 1.33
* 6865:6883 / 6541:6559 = 1.34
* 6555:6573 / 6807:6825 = 1.32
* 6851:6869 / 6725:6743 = 1.33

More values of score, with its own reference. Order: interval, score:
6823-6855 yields 32.0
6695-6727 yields 32.0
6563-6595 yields 31.6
